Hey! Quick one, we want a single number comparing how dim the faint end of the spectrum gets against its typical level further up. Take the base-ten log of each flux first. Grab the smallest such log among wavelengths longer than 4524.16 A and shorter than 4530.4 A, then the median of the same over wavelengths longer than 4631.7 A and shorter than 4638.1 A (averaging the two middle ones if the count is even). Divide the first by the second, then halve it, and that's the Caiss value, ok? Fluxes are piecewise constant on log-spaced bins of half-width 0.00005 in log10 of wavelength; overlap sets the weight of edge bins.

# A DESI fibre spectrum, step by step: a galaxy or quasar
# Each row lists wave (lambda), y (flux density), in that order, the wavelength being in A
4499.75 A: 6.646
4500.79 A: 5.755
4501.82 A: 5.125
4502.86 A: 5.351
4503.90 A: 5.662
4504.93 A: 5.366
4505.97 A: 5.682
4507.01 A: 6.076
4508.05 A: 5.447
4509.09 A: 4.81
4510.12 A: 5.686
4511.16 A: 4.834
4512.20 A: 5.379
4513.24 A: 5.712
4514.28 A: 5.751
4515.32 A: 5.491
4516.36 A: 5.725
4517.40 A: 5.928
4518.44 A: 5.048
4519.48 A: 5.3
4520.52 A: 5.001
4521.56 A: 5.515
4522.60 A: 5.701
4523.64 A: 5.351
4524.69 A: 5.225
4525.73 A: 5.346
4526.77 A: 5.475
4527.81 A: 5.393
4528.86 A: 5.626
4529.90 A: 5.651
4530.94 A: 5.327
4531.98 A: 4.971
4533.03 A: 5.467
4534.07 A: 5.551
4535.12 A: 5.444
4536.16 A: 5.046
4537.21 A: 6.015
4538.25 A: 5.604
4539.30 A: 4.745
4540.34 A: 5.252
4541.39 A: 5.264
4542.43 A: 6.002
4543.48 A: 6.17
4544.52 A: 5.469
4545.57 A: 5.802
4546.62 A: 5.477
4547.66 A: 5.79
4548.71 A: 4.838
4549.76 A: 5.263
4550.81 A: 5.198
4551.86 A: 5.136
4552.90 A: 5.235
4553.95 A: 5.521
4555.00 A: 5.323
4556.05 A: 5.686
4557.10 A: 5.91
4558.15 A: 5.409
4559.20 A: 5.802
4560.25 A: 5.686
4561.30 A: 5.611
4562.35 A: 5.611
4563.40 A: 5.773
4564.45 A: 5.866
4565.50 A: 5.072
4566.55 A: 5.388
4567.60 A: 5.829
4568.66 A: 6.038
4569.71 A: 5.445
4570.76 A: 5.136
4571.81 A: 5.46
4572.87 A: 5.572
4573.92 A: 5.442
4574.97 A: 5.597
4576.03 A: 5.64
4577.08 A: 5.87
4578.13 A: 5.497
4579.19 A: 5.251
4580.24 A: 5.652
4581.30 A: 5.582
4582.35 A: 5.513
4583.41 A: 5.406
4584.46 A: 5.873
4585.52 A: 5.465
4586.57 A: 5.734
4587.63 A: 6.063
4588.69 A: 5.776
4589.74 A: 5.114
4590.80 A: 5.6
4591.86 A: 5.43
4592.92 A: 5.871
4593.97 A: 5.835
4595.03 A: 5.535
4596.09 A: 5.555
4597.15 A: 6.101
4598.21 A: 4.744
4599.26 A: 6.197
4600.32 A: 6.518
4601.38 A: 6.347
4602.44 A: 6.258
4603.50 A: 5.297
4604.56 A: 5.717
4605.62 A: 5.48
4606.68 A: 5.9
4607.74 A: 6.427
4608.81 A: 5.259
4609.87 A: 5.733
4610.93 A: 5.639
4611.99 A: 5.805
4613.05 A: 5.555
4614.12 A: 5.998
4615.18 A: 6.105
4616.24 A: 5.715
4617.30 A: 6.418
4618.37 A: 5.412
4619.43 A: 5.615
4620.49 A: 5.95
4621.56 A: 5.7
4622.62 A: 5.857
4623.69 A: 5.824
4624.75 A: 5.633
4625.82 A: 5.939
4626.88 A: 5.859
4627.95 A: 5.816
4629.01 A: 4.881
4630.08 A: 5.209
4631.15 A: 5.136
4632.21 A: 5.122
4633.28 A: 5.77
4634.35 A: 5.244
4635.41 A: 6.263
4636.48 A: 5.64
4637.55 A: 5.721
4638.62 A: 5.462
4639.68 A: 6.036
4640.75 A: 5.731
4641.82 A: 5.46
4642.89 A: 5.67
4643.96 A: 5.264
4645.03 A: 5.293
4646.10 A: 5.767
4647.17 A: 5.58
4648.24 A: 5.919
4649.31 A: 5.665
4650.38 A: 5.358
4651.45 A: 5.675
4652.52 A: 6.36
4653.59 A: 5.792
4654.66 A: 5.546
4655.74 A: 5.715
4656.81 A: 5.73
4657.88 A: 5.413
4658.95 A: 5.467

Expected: 0.476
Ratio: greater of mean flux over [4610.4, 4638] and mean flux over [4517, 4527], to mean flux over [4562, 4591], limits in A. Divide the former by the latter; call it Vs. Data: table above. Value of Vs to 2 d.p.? 1.02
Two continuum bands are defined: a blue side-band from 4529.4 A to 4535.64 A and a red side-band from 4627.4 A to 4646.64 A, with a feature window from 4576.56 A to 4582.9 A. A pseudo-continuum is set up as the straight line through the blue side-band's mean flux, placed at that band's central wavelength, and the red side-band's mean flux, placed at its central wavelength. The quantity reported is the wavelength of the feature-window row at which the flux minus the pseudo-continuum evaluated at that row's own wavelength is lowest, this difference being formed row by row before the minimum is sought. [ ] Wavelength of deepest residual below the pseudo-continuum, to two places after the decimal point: 4579.19 A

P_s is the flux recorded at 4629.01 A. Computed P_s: 4.881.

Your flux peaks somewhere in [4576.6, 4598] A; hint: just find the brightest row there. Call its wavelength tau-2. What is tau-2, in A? 4597.15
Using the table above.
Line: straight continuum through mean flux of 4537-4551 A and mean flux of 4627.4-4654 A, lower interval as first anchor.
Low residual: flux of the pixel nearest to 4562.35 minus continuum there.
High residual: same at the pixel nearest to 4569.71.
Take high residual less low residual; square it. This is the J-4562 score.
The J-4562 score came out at 0.030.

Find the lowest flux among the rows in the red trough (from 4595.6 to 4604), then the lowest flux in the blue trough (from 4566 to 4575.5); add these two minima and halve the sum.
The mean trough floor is 4.94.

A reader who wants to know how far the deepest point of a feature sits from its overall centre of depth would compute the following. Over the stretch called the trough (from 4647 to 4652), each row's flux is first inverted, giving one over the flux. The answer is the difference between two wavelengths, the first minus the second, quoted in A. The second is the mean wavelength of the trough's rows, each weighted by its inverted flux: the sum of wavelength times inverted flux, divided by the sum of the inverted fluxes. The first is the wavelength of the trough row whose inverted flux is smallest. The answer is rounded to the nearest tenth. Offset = -1.1 A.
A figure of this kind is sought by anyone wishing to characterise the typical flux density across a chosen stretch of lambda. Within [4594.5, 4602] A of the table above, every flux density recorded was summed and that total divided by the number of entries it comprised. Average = 5.86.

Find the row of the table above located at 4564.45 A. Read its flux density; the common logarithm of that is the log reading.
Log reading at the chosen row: 0.77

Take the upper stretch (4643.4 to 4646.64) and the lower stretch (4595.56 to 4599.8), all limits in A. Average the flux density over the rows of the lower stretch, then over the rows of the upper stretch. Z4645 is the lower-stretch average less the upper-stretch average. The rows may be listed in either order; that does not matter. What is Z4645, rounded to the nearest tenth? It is 0.2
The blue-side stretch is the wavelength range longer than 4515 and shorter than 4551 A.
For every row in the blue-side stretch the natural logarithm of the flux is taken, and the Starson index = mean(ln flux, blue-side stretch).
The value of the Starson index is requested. 1.69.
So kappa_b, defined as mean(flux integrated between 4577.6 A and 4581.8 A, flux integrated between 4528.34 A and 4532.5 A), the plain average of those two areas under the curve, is 22.8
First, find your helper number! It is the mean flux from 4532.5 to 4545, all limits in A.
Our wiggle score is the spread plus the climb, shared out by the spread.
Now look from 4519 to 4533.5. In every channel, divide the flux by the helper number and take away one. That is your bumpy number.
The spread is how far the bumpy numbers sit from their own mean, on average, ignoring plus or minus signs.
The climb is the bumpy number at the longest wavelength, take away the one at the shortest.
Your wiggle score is 2.0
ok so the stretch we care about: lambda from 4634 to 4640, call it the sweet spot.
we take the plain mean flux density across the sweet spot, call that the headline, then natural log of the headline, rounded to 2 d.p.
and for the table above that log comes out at 1.75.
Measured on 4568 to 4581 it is 1.71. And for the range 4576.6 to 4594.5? 1.73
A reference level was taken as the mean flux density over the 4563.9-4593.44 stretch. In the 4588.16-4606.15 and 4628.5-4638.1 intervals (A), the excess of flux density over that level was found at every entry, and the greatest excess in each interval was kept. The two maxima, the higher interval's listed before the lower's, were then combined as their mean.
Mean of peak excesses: 0.81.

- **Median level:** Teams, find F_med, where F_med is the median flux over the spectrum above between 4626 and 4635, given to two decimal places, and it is 5.23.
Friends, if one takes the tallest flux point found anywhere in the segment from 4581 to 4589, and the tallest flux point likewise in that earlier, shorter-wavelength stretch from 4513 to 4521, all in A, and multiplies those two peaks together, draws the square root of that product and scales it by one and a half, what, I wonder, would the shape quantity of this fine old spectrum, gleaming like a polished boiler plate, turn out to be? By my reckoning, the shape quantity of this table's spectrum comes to 9.0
